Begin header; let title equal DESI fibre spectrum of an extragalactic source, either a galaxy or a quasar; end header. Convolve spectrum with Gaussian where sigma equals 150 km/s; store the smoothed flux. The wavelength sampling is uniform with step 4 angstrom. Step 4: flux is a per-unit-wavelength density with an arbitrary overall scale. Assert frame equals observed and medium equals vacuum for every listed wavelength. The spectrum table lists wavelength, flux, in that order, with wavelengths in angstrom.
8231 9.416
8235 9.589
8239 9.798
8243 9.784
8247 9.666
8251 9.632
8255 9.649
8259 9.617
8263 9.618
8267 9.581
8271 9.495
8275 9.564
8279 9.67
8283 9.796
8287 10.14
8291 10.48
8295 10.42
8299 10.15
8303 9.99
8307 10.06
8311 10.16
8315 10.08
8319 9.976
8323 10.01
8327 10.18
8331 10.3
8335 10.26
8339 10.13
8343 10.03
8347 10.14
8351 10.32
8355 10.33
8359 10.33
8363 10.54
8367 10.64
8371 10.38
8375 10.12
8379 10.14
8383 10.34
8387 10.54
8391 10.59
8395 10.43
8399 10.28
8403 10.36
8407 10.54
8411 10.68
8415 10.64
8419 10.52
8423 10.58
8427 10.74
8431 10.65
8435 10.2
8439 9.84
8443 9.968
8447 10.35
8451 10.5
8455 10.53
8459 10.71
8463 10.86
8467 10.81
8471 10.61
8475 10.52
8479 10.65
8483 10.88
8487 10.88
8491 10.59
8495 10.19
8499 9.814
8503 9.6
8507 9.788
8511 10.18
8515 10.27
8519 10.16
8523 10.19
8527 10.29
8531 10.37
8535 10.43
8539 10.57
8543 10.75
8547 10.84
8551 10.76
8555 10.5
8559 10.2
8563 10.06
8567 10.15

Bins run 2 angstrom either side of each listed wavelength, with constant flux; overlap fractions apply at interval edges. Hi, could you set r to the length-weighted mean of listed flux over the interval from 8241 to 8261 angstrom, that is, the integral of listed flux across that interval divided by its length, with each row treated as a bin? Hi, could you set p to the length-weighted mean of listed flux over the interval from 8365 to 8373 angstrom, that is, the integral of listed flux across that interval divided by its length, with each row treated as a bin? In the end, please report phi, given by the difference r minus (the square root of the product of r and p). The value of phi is -0.4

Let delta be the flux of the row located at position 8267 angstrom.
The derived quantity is 9.581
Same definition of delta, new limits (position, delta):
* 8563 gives 10.06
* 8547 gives 10.84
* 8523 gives 10.19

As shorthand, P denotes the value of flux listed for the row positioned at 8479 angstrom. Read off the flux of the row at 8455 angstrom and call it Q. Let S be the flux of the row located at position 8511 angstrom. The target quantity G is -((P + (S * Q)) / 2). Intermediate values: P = 10.65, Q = 10.53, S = 10.18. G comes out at -58.9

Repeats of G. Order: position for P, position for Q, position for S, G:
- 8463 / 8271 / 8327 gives -53.8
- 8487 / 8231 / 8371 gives -54.3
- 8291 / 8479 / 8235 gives -56.3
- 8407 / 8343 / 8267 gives -53.3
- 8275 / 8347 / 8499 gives -54.5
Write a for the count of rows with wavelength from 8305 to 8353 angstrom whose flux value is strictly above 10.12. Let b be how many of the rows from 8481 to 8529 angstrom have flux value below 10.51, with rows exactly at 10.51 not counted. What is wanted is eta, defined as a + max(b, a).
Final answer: 16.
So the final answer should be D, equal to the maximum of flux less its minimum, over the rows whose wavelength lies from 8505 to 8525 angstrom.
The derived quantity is 0.48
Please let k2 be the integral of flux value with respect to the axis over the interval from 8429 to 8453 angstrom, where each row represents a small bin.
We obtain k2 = 246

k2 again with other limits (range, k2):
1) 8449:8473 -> 256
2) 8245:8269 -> 231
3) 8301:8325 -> 241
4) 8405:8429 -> 255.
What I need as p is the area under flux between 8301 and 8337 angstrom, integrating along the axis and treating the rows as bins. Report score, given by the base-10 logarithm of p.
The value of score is 2.56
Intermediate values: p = 364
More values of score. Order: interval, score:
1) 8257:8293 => 2.55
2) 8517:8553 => 2.58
